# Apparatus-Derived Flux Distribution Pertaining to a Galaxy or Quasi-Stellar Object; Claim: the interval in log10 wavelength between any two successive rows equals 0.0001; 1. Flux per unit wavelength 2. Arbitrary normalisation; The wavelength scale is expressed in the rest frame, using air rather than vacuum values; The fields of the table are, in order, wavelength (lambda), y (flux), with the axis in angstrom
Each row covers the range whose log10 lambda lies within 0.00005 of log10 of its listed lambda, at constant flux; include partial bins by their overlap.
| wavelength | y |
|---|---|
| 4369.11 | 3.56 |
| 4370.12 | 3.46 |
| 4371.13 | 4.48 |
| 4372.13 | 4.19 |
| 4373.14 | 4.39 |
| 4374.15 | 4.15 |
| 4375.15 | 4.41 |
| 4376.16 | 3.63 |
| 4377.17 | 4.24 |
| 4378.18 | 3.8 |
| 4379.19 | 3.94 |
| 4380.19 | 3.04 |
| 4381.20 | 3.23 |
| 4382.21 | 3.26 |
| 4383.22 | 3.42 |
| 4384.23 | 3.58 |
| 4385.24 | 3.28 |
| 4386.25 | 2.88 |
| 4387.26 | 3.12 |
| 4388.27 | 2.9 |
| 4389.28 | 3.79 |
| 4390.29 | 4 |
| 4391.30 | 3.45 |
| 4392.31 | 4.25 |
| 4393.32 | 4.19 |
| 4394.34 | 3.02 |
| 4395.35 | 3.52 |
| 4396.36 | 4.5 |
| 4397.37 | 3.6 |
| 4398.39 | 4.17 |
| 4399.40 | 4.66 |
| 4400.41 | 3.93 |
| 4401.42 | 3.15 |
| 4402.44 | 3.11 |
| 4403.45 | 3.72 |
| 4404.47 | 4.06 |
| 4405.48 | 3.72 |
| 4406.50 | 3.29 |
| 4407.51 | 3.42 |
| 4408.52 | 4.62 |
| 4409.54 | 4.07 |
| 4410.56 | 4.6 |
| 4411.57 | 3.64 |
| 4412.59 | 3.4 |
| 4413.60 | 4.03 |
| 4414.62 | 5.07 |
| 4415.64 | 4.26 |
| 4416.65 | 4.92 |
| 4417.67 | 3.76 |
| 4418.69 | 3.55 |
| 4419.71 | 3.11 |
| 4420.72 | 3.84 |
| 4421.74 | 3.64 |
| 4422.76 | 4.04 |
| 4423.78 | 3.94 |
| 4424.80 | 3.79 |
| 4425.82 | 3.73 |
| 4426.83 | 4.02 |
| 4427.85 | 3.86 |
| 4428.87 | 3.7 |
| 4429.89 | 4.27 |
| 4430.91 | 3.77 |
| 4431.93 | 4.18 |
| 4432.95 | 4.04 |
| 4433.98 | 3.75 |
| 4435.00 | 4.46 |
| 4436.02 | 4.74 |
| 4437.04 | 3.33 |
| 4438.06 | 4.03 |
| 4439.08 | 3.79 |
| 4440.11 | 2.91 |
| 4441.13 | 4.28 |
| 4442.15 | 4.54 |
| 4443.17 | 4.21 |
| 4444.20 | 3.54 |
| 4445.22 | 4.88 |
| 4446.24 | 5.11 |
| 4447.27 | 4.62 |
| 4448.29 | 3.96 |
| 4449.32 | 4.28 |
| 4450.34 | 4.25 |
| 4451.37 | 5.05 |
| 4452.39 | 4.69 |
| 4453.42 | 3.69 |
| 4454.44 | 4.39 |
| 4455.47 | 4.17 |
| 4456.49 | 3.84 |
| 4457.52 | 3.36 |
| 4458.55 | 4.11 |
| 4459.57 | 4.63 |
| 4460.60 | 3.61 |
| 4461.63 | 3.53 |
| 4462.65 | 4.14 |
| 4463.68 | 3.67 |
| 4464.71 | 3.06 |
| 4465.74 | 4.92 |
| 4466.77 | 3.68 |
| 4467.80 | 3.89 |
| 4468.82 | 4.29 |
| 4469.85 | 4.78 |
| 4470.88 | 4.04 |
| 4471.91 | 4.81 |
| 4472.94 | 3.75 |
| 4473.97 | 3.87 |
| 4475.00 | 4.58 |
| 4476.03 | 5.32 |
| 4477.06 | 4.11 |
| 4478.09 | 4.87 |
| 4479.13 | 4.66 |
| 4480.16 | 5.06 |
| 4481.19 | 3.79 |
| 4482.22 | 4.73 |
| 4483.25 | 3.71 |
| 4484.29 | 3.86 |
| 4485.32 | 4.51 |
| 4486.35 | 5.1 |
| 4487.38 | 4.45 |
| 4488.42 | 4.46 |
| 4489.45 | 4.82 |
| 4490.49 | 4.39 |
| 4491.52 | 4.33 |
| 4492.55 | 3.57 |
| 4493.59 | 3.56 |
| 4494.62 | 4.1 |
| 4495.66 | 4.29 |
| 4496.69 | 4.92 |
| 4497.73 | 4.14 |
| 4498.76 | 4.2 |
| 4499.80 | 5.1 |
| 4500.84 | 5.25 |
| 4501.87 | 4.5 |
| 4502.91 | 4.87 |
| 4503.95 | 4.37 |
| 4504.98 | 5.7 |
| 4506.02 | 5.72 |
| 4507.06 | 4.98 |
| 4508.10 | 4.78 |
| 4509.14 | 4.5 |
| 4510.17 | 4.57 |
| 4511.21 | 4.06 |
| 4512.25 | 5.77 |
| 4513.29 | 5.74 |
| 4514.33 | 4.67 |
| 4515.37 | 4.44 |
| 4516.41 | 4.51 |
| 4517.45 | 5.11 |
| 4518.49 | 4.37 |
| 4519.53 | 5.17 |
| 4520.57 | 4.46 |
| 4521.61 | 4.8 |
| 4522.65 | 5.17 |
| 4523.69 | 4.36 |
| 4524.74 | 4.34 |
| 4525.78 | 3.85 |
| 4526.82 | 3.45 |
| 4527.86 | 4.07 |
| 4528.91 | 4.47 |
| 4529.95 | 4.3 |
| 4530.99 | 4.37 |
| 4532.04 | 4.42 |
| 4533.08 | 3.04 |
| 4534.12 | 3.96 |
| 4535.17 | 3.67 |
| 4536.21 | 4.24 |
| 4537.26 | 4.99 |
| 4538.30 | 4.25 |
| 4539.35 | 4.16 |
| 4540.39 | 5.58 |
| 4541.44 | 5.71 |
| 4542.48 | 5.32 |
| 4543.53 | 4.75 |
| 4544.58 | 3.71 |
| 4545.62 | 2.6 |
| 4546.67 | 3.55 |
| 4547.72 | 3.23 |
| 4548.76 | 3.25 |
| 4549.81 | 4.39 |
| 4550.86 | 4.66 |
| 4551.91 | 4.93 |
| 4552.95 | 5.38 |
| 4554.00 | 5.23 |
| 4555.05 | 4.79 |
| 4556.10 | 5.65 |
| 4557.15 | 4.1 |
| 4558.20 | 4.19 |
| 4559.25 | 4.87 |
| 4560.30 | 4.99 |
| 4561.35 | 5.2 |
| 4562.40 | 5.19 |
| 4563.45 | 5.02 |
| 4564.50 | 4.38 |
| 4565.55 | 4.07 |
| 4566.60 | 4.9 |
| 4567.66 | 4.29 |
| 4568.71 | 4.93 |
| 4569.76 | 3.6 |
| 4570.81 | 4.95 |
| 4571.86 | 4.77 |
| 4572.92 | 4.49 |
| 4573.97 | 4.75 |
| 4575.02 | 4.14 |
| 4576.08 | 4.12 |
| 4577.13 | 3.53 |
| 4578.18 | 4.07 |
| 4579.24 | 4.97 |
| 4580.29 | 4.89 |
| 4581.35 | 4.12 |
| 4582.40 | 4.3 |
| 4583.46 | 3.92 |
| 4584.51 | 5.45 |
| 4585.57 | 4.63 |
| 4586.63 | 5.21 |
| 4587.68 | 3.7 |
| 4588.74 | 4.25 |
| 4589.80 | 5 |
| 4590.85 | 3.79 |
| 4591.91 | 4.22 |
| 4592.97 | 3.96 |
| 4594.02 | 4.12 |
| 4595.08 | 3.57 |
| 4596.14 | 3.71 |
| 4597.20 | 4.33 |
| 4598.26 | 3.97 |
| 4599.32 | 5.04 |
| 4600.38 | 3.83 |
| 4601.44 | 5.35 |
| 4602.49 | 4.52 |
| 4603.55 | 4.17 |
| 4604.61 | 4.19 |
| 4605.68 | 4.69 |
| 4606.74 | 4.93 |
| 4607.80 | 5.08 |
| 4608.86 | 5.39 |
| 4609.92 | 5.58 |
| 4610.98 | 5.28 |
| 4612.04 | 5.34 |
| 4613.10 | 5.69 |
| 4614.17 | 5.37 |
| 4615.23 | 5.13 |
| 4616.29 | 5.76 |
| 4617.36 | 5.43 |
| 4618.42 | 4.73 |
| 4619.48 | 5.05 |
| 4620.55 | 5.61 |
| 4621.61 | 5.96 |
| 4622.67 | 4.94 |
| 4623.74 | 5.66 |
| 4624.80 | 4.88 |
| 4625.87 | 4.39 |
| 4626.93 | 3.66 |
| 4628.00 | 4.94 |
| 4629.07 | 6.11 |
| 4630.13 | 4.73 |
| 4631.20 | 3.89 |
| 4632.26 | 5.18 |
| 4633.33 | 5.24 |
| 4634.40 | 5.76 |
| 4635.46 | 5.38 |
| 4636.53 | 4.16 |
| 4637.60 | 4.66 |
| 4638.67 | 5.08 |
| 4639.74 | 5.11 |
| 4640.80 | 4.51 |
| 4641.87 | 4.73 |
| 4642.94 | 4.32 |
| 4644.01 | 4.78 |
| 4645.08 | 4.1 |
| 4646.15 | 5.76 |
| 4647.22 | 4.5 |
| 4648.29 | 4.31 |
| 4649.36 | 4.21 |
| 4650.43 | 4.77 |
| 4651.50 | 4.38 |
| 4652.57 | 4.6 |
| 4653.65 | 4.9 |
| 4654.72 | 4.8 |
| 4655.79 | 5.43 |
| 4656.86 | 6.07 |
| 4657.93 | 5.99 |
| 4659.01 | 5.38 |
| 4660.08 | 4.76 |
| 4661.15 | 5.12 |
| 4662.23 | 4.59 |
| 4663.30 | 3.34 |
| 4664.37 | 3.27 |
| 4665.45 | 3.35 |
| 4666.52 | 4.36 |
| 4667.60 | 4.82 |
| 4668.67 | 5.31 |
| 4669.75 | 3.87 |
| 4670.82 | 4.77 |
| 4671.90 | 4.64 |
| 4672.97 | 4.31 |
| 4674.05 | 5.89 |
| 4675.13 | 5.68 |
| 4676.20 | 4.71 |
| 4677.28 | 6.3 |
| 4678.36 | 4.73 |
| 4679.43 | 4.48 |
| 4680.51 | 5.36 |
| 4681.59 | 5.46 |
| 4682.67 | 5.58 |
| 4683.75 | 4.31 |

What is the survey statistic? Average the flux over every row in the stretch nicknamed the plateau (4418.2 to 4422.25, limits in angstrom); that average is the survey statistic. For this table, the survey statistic 3.54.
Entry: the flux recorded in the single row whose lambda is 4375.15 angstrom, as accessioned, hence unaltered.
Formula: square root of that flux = 2.10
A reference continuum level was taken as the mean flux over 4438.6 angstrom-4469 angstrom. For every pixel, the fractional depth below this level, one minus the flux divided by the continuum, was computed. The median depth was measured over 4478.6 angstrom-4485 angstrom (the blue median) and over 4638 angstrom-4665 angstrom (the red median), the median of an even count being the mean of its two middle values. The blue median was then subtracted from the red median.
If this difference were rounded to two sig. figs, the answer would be -0.12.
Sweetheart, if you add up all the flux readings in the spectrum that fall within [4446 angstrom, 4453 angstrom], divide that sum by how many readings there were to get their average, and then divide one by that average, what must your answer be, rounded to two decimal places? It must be 0.22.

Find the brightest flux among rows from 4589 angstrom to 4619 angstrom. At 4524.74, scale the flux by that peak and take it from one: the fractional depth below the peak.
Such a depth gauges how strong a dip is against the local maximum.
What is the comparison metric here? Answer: 0.25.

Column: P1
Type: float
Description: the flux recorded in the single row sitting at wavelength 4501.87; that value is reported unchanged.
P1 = 4.5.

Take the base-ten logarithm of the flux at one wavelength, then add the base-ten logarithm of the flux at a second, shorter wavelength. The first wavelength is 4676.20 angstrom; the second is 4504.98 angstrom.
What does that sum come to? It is 1.43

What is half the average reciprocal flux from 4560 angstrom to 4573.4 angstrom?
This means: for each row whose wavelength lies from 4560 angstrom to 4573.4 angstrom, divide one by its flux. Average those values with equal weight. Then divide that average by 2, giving 0.108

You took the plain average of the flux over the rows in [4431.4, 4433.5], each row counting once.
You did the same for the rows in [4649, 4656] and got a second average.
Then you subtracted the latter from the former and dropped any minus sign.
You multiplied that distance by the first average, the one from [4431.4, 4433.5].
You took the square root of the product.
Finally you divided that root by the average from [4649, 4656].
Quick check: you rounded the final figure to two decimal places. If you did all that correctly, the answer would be 0.34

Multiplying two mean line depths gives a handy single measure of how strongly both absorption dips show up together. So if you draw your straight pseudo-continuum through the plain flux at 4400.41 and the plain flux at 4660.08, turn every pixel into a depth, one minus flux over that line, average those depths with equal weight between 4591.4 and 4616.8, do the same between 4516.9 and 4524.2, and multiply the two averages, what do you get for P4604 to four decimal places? 0.0031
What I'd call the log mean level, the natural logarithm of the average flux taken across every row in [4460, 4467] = 1.34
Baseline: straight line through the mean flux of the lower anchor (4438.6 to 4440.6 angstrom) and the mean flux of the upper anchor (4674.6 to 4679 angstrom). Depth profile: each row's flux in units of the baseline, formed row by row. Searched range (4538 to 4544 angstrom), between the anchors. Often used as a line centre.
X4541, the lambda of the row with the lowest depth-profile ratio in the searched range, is 4539.35 angstrom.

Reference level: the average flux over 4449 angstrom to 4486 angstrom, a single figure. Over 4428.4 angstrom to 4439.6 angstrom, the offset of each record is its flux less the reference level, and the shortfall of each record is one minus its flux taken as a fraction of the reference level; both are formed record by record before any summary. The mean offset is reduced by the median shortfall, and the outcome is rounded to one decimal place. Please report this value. -0.3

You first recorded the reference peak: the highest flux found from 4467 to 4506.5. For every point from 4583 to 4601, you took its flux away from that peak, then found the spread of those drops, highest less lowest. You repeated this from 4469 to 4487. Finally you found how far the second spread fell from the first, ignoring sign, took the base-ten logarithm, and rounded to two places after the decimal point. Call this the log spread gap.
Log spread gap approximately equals -0.57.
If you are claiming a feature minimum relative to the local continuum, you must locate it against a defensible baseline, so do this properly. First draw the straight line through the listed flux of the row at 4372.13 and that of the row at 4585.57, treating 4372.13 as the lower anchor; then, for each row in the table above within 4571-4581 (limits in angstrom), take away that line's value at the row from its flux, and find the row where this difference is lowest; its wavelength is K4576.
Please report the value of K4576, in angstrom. 4577.13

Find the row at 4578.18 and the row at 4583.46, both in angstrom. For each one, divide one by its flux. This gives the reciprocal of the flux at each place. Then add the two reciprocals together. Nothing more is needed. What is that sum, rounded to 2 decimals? 0.50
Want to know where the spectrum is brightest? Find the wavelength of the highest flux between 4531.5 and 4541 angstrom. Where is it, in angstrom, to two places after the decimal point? 4540.39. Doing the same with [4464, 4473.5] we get 4465.74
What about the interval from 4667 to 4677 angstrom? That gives 4674.05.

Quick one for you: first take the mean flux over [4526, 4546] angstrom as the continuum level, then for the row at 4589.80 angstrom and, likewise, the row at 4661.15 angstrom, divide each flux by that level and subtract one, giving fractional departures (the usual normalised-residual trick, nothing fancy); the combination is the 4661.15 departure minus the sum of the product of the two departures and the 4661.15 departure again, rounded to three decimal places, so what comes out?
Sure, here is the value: -0.034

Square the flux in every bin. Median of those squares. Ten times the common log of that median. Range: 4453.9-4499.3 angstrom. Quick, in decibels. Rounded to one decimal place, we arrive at 12.4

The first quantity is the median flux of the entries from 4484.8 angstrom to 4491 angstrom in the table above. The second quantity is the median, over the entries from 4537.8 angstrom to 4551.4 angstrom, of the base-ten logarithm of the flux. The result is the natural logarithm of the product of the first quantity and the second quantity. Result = 1.04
